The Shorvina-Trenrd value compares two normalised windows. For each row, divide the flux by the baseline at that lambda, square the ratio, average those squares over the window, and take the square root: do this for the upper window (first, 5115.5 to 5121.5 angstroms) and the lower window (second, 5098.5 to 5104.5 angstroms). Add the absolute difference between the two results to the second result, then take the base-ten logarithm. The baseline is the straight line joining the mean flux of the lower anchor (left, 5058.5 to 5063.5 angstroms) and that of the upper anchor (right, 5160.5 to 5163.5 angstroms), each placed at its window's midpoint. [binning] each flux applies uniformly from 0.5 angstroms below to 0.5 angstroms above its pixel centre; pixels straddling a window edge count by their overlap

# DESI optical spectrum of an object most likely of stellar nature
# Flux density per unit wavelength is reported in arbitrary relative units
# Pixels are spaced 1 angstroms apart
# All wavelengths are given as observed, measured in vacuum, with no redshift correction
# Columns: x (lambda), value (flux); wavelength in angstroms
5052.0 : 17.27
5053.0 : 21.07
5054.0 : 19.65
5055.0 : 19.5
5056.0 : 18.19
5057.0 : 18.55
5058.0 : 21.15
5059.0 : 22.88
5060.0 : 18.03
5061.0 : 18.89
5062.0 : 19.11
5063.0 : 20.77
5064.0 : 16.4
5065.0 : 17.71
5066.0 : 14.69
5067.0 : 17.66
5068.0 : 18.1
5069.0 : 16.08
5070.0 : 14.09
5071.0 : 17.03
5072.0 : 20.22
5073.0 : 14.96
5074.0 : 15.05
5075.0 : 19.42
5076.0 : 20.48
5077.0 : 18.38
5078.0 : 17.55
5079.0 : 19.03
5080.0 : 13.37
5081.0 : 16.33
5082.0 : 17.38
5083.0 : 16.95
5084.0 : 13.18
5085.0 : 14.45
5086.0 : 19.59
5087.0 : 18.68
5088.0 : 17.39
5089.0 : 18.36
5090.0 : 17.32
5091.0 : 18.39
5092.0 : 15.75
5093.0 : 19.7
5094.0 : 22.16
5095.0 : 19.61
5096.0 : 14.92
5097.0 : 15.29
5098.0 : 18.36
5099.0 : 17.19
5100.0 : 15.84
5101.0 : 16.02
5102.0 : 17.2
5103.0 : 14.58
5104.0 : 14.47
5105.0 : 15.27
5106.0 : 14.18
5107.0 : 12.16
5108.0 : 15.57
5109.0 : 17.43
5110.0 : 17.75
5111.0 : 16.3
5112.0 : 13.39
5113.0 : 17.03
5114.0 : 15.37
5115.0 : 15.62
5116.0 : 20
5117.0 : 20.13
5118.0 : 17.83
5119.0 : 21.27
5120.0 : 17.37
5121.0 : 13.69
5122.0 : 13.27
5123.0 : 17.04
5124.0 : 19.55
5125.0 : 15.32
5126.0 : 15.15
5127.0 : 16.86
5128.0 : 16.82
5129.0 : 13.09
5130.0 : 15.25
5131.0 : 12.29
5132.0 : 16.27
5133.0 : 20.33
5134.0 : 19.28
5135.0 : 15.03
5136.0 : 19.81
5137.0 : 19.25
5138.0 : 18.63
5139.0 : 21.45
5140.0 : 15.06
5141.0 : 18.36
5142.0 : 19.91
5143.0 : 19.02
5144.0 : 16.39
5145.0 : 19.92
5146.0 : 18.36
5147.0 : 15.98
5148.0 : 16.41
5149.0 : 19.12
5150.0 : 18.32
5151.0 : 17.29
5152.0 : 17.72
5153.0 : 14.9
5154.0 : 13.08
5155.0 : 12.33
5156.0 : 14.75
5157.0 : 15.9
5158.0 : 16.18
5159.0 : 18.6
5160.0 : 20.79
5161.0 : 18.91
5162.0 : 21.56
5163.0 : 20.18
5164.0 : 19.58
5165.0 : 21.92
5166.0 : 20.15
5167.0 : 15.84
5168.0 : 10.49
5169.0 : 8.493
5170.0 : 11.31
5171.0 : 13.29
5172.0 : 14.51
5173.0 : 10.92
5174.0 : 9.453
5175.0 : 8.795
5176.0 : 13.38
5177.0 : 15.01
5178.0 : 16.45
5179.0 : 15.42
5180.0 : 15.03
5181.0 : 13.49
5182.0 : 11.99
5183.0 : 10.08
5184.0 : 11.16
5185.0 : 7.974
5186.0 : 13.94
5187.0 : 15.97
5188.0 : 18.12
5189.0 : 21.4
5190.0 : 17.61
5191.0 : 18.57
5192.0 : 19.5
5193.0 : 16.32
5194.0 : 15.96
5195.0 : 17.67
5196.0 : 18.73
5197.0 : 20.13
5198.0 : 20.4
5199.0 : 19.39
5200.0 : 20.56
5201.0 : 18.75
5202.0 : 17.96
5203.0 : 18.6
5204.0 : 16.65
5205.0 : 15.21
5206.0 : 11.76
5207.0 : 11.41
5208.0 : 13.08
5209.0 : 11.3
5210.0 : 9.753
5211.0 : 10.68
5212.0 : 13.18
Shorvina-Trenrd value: -0.035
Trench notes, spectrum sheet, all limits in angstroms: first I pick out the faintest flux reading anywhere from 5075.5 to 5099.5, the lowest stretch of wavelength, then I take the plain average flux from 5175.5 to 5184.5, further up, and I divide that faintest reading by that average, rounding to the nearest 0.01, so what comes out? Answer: 0.97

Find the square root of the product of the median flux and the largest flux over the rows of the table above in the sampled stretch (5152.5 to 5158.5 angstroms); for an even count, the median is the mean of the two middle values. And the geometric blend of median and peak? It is 15.5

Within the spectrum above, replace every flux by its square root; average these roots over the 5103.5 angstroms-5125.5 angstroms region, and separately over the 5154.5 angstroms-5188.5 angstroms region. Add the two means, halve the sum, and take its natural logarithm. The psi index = 1.37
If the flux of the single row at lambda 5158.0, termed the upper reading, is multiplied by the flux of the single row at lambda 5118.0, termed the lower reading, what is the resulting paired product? 288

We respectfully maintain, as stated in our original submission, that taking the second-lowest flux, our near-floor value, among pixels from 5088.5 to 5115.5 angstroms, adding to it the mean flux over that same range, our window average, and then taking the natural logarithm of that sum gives 3.40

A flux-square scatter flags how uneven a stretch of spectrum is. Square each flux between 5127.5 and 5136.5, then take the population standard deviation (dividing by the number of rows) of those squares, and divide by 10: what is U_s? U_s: 9.0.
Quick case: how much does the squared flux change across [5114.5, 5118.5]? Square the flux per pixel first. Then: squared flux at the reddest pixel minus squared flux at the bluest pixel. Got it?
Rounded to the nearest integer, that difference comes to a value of 74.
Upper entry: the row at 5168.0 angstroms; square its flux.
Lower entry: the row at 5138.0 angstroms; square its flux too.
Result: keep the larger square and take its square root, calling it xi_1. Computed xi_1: 18.6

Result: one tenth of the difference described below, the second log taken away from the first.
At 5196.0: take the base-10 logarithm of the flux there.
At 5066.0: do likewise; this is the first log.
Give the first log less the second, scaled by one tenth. -0.011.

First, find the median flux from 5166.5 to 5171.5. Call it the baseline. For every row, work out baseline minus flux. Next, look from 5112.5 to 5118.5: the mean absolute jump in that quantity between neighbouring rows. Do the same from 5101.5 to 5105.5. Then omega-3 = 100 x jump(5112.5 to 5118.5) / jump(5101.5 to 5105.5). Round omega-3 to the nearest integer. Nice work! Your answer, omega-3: 148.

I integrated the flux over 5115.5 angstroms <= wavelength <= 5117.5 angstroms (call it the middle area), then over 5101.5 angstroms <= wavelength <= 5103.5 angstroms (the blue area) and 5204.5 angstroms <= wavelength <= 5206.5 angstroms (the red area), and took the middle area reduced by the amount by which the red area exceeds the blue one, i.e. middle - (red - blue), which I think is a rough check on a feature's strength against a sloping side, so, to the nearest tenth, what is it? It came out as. 44.9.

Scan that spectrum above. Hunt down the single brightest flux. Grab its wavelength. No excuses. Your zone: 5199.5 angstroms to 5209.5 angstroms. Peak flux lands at 5200.0 angstroms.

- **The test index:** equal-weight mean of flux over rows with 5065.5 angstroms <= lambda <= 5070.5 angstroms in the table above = 16.1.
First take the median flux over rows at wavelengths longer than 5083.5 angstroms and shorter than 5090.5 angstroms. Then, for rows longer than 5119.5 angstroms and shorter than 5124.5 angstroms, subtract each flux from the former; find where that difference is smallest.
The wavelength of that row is 5124.0 angstroms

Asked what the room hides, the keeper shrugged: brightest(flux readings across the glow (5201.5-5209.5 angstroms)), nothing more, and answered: 18.6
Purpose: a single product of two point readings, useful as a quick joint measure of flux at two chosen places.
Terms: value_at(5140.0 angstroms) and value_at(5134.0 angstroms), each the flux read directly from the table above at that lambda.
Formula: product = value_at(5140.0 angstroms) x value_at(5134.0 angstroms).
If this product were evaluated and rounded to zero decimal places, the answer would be 290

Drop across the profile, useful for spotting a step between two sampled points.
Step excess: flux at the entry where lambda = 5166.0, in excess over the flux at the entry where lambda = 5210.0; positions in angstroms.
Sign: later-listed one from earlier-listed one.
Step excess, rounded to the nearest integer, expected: 10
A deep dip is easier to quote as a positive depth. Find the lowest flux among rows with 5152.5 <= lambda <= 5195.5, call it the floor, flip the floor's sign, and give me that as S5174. -8.0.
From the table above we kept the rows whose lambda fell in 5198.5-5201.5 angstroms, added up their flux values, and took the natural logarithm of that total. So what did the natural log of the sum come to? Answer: 4.1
